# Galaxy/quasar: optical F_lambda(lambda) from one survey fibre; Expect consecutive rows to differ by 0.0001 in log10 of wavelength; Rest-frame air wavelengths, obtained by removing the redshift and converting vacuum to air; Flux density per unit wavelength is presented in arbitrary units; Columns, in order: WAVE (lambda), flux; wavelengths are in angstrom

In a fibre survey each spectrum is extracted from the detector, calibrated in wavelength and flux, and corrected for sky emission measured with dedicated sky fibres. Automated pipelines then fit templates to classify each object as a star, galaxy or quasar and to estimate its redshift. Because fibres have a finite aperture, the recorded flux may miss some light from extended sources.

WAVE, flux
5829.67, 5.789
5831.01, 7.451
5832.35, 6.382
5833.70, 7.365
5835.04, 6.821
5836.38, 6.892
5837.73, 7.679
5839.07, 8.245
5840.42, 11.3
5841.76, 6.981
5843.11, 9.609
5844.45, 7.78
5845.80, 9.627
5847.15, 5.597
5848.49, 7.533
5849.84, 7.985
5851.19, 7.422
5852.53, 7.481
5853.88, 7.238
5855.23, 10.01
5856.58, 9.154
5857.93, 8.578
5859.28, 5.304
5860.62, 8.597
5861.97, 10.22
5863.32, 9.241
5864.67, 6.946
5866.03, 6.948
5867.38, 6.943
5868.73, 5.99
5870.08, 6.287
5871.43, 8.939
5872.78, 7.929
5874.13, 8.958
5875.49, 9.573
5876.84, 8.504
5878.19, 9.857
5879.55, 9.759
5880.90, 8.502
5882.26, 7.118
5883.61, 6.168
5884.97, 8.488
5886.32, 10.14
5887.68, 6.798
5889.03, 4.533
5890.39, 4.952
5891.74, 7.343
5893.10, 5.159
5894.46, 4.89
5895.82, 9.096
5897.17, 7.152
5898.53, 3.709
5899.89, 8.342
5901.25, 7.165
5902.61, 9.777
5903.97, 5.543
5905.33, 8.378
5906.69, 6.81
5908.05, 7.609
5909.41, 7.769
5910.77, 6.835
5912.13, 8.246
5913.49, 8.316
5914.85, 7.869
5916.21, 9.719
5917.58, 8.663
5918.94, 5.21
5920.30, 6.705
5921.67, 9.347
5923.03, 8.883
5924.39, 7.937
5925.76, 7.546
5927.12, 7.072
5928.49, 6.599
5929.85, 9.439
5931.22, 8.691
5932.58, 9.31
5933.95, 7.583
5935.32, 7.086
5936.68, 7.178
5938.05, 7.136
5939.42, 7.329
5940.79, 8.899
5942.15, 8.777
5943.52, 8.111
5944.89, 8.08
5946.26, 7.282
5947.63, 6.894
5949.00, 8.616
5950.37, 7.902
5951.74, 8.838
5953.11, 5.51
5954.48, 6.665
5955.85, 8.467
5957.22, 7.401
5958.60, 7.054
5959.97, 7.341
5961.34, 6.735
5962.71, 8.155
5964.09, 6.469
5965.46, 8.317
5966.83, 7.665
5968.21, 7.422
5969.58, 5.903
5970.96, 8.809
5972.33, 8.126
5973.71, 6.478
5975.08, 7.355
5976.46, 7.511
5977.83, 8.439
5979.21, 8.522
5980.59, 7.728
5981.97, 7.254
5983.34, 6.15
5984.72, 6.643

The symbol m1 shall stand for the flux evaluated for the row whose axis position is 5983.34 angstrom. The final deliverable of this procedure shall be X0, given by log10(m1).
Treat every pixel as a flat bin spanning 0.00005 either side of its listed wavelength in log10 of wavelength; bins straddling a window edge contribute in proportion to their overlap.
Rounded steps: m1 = 6.15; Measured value 0.79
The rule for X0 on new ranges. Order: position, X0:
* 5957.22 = 0.87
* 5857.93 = 0.93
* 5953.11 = 0.74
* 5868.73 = 0.78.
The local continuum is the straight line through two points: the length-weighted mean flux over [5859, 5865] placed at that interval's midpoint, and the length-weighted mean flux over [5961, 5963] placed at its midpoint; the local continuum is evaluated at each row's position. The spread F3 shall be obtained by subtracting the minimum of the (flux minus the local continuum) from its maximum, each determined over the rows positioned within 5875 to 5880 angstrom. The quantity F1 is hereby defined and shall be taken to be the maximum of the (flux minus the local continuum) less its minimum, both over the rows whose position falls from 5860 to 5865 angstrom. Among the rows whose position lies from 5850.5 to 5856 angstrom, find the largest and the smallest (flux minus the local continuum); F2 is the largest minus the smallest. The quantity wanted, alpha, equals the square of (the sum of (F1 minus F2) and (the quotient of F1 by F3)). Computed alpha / 8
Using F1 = 3.3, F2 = 2.8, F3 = 1.4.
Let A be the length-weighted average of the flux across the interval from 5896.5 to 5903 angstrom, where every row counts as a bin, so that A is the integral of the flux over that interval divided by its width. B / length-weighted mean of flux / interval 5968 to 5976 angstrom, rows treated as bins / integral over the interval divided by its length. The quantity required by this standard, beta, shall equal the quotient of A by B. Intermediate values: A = 7.11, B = 7.35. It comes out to 0.97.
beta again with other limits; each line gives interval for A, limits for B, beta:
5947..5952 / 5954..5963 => 1.08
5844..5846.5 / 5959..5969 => 1.18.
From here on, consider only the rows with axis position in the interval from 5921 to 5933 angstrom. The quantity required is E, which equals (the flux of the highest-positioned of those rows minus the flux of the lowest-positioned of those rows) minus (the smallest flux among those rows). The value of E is -6.6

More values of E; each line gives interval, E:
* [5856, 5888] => -7.7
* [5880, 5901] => -3.9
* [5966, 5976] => -6.2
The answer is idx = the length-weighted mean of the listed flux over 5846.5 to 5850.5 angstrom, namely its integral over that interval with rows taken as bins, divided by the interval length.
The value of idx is 7.0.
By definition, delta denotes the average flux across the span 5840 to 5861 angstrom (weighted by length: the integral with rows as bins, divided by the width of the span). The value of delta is 8.10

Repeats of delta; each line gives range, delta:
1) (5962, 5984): 7.52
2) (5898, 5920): 7.51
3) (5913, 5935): 8.04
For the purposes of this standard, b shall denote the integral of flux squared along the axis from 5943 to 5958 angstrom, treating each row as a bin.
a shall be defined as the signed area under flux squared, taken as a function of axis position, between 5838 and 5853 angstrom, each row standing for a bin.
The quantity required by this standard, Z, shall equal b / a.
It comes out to 0.86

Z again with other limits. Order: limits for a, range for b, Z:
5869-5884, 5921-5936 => 0.95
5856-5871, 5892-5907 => 0.84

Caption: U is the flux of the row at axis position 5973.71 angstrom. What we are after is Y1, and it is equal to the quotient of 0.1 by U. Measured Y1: 0.015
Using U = 6.478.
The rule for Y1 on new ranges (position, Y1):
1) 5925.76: 0.013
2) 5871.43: 0.011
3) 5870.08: 0.016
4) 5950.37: 0.013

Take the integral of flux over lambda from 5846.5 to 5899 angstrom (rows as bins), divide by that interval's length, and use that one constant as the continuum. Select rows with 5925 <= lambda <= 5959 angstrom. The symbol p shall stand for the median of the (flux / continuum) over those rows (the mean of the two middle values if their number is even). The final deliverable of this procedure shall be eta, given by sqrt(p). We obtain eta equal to 1.00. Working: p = 1.00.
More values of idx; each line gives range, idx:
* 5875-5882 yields 9.1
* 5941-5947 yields 8.1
